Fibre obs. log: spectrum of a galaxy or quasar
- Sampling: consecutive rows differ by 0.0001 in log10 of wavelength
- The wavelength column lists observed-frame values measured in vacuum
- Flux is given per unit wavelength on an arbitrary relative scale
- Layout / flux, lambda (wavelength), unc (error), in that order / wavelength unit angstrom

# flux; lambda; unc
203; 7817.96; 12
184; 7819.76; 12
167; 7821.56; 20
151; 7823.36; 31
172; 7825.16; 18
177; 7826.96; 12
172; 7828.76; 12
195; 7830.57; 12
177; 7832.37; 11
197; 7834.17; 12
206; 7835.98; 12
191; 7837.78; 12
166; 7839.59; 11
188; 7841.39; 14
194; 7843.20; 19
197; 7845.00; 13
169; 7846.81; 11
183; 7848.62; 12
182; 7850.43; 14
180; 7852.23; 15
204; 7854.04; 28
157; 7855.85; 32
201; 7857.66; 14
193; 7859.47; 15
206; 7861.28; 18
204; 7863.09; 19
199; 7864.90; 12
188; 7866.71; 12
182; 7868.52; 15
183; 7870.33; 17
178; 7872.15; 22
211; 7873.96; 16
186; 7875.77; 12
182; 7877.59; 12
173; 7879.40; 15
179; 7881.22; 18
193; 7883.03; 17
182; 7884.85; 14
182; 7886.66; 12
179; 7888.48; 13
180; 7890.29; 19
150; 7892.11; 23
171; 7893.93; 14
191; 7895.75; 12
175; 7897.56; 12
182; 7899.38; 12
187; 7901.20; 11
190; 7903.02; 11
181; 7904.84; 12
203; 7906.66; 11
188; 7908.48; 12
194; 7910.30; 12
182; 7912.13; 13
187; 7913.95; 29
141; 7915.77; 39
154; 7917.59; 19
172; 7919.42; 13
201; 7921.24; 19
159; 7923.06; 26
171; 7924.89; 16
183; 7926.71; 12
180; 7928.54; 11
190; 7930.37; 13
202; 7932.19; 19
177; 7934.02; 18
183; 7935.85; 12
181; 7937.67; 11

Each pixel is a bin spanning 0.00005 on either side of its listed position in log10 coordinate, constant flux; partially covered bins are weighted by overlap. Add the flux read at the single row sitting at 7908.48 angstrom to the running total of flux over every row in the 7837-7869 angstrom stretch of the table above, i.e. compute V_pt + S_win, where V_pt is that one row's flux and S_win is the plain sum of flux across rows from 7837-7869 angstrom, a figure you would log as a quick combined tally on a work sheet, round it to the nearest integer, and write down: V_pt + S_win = 3572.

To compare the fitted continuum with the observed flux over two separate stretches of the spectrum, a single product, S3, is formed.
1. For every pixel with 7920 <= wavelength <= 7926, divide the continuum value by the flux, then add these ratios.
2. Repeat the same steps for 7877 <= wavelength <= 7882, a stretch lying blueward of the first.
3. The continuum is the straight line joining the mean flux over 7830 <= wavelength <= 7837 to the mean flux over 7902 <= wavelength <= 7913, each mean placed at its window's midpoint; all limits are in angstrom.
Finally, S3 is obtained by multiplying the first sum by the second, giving 10.4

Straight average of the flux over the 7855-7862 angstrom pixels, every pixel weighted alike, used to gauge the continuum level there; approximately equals 189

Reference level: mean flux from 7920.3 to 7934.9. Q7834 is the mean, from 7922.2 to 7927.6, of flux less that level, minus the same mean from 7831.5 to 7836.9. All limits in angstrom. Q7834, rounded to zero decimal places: -22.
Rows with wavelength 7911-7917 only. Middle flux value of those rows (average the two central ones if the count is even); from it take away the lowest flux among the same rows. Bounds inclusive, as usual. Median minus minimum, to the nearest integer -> 41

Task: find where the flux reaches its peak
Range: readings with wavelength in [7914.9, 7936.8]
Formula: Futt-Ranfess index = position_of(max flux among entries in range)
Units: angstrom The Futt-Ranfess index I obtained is 7932.19 angstrom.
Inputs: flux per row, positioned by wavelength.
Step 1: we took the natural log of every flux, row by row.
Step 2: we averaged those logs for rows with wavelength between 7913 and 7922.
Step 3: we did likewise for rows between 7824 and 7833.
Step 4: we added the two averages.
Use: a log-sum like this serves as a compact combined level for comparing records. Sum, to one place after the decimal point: 10.3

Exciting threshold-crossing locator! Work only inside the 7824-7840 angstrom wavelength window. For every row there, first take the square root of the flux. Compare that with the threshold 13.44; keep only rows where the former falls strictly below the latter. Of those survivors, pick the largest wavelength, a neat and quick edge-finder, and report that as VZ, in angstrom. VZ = 7839.59 angstrom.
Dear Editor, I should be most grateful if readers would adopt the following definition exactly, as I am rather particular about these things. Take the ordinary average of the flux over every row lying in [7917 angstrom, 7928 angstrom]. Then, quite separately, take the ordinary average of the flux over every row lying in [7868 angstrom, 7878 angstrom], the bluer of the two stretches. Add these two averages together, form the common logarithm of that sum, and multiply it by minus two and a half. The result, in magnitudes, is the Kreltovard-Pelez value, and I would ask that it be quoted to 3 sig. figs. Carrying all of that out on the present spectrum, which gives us -6.39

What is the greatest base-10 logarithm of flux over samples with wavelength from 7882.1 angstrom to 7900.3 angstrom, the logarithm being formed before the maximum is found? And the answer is 2.29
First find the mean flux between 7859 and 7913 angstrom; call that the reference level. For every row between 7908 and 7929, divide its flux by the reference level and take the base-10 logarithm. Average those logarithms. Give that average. -0.026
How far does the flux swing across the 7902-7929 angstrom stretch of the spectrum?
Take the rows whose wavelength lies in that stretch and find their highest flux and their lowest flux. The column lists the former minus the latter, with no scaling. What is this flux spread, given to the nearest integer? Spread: 62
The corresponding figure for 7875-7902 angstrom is 43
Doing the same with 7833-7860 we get 49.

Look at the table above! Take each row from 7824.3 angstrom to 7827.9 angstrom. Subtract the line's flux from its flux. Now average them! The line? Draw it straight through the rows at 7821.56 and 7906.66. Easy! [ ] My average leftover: 6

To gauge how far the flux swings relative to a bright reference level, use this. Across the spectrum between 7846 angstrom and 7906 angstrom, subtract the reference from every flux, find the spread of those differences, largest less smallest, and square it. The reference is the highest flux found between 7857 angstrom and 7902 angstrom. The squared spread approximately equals 3721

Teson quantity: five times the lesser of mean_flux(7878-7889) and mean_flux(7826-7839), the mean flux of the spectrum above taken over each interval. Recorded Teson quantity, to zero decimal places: 907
